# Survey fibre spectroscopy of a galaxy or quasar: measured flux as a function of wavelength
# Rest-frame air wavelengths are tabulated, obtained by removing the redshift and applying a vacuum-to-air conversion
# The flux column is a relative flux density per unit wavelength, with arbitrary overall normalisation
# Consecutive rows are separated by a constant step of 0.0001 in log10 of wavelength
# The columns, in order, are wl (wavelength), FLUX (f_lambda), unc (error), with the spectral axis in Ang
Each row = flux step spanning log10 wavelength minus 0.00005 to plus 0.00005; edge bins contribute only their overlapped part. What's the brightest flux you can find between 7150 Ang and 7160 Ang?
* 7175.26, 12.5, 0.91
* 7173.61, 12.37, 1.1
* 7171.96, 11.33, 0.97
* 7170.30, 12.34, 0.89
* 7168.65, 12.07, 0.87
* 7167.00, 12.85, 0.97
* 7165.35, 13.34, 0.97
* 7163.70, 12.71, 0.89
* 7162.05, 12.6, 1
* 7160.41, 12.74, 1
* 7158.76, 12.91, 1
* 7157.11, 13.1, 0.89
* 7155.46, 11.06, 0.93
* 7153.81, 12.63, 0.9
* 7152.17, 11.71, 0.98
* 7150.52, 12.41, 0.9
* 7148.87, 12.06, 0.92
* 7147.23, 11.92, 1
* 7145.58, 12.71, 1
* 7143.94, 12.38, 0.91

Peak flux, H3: 13.1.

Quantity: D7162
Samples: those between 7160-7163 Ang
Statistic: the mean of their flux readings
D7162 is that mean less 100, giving -87.3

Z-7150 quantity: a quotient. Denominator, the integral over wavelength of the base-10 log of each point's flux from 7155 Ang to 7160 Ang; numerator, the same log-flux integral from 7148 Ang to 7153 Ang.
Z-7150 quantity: 0.99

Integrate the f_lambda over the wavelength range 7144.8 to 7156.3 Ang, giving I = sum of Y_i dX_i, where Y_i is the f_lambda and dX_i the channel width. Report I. 139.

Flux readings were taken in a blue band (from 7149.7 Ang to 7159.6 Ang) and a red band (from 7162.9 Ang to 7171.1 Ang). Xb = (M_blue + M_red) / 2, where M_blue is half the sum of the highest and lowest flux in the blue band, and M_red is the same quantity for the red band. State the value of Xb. 12.4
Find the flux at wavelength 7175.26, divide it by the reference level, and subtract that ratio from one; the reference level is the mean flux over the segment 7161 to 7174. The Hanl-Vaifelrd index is 0.00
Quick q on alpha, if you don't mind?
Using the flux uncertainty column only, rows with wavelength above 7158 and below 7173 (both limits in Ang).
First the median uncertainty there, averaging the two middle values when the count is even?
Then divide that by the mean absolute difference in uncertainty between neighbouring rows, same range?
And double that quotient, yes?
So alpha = 40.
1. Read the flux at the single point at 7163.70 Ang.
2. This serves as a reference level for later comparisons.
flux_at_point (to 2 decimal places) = 12.71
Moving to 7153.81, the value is 12.63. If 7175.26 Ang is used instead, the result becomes 12.50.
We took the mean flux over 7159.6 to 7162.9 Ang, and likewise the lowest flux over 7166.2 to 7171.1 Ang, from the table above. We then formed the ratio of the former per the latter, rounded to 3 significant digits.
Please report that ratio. 1.05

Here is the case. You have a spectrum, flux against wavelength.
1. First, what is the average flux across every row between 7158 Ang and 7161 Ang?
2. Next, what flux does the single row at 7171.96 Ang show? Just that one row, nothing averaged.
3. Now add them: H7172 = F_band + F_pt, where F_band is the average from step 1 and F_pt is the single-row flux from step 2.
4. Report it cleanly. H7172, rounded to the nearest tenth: 24.2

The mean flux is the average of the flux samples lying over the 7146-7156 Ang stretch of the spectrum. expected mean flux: 12.0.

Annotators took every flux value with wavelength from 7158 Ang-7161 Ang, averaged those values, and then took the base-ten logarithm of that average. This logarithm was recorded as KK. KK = 1.11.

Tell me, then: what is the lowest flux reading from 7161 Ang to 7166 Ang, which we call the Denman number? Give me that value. 12.6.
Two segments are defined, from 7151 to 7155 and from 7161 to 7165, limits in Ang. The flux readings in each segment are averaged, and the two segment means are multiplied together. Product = 154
